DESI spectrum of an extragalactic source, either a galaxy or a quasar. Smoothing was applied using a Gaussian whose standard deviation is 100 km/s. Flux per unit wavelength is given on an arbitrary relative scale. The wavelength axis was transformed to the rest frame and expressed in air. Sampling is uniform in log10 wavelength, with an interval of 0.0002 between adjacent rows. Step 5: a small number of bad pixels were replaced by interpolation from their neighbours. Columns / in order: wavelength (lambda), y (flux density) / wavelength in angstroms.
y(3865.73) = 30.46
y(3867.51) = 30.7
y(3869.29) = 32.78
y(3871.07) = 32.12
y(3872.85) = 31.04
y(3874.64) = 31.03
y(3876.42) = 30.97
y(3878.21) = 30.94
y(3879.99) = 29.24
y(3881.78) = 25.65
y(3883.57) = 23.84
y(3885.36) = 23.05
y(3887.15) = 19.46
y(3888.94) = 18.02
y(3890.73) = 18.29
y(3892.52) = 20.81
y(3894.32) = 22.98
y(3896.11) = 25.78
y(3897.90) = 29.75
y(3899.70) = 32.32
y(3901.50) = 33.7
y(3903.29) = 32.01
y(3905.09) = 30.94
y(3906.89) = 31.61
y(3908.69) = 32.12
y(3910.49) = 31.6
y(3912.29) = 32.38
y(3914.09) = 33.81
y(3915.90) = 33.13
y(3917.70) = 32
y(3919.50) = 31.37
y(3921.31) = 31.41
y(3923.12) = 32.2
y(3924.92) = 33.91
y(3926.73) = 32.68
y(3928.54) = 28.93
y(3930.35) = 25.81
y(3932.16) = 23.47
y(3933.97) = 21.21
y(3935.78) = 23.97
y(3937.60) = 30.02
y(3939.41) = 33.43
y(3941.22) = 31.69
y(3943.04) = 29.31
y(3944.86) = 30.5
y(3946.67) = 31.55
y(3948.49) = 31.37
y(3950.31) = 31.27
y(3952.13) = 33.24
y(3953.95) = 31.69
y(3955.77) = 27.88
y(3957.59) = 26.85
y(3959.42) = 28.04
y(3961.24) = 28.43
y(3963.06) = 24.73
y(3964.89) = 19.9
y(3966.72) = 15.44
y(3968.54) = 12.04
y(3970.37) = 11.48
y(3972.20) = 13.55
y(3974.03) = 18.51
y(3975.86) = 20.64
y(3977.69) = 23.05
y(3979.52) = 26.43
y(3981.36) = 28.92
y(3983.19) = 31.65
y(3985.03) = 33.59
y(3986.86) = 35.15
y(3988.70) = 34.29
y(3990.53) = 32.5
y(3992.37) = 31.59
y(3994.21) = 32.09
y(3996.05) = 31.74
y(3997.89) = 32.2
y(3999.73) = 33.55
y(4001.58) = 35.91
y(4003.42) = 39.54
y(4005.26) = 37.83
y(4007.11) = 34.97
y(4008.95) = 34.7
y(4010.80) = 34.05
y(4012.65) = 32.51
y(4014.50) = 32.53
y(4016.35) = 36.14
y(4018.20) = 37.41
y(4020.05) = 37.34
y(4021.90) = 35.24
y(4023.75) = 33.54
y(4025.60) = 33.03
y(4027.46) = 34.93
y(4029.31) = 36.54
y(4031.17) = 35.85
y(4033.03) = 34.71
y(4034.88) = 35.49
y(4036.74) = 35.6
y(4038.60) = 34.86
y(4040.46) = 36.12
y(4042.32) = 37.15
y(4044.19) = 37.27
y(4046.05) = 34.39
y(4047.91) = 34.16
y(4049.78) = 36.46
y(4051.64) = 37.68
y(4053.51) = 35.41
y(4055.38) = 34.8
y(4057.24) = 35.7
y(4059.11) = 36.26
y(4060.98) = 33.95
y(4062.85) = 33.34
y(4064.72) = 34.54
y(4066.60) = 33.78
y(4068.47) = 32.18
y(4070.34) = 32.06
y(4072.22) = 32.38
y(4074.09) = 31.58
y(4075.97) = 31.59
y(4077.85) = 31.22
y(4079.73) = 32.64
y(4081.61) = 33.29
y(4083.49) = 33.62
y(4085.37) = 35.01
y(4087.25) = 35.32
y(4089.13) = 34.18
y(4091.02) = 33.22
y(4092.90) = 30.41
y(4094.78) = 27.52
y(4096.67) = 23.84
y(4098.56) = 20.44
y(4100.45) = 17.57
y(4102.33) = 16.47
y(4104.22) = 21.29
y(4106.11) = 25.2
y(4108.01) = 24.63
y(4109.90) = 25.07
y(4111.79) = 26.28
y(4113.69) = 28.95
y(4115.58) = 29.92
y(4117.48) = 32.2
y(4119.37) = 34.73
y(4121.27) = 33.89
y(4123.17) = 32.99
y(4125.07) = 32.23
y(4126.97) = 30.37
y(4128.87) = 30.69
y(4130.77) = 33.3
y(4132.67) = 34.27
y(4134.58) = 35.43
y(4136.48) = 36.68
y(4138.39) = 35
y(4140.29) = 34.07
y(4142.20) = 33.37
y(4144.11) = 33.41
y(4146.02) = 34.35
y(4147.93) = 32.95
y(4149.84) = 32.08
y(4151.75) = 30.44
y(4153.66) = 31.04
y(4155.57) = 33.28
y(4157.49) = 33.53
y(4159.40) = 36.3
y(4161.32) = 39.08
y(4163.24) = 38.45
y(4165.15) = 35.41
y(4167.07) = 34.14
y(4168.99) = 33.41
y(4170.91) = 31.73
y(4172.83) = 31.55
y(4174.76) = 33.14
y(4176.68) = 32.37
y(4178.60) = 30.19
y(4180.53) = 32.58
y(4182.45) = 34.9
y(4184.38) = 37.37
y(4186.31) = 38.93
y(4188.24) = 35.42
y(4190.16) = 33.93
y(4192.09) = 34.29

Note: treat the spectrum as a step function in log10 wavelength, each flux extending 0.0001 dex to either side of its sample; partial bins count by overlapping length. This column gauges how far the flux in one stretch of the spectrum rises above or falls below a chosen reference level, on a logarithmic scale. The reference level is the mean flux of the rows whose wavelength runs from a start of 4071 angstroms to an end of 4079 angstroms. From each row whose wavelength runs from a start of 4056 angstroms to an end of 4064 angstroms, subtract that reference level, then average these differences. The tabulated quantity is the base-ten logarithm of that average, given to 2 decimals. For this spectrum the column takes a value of 0.49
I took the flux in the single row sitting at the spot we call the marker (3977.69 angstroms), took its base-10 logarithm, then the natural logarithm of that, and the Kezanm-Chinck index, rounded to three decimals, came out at 0.309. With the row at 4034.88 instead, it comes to 0.438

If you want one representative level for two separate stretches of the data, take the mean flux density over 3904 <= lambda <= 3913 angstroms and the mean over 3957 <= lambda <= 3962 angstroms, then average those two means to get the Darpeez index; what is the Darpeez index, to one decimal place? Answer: 29.8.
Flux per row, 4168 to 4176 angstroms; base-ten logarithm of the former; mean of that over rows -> 1.51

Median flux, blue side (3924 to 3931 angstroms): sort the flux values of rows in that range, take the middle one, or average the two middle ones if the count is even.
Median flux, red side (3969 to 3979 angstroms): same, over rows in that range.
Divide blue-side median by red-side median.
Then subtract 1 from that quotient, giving 0.7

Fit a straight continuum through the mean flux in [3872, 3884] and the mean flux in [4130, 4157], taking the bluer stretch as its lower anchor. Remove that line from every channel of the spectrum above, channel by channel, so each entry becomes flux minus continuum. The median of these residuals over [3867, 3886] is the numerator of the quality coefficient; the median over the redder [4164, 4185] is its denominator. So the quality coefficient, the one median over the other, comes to -2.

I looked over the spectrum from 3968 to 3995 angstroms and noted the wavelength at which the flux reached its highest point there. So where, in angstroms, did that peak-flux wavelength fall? 3986.86 angstroms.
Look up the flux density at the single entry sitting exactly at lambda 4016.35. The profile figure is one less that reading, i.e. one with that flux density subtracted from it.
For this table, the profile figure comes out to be -35.1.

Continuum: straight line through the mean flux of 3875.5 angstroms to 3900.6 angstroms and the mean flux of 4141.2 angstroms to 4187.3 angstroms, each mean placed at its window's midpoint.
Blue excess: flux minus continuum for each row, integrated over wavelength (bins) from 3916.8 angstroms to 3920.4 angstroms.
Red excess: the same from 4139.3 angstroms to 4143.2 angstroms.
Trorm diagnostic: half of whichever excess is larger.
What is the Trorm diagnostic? 10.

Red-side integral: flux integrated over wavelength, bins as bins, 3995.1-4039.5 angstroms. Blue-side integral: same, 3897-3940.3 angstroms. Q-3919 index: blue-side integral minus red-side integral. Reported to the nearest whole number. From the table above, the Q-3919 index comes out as -231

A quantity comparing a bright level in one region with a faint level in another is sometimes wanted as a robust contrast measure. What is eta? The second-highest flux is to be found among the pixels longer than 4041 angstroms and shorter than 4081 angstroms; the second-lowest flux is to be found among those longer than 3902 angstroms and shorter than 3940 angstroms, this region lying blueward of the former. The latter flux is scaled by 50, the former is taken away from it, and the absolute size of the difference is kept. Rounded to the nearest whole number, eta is 1136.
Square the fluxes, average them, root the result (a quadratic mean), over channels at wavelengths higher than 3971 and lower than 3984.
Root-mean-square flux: 24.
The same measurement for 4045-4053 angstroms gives 36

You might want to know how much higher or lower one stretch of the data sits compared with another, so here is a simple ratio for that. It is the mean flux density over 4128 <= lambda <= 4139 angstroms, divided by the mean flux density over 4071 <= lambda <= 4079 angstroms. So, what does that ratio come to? 1.080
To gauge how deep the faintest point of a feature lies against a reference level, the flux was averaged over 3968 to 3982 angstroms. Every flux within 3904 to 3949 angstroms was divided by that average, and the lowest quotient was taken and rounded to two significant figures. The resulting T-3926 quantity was 1.1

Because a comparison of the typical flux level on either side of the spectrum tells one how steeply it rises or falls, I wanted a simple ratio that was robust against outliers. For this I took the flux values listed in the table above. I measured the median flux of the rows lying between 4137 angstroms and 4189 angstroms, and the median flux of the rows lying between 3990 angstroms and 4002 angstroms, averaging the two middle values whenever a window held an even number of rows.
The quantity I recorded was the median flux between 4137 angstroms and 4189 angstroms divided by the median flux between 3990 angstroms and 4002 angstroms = 1.04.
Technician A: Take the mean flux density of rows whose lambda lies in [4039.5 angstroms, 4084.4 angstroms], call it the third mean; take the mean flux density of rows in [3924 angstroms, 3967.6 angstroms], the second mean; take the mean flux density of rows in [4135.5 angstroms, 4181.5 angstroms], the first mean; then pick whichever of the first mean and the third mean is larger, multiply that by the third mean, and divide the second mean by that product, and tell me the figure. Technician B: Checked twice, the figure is 0.024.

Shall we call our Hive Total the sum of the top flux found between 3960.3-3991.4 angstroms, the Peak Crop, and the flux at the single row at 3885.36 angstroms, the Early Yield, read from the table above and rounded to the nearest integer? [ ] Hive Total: 58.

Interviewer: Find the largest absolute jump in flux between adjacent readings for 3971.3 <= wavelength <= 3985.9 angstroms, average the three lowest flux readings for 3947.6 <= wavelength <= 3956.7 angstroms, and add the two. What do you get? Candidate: 35.1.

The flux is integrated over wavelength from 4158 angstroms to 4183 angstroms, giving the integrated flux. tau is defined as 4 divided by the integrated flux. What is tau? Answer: 0.0047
